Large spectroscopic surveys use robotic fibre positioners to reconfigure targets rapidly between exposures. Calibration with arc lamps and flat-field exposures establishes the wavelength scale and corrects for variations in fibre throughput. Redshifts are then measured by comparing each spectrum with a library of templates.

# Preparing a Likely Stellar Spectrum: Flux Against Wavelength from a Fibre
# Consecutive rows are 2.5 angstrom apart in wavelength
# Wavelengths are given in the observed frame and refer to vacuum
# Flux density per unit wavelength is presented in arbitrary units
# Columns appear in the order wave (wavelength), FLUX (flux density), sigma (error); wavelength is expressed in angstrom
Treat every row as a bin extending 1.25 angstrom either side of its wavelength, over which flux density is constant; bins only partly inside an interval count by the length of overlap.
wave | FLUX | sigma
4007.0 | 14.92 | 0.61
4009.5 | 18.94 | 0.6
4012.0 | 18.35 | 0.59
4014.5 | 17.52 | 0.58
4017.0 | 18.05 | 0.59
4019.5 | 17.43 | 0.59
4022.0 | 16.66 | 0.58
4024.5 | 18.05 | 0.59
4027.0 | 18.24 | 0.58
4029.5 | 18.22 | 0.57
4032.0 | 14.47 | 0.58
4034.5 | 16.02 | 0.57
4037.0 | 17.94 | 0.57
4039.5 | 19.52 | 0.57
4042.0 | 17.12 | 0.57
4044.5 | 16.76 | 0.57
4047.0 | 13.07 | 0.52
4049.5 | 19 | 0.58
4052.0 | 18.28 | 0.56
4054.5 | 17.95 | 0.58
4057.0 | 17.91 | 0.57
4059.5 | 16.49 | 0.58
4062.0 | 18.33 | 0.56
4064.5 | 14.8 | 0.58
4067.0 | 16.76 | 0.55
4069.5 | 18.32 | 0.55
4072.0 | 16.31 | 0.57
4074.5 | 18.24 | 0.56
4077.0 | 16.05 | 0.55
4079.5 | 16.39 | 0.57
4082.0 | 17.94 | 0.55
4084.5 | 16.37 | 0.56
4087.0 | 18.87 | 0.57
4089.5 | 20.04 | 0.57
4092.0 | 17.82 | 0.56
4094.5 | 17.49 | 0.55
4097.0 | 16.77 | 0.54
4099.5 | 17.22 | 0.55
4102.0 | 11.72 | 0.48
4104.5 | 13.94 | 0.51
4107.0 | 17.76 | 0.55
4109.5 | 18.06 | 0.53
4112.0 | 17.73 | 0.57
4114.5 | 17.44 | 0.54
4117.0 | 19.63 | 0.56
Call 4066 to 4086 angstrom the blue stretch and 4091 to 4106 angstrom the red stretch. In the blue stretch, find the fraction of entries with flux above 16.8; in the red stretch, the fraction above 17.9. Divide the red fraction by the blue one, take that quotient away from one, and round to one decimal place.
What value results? 1.0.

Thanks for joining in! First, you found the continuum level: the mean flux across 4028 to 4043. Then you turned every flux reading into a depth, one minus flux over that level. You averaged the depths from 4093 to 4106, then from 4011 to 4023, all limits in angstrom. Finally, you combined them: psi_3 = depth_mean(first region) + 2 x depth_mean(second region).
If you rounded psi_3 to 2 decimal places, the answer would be 0.06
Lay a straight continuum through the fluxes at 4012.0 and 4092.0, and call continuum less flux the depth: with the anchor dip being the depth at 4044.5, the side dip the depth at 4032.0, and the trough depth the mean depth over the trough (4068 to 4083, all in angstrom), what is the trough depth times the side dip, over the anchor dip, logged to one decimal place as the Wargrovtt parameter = 2.0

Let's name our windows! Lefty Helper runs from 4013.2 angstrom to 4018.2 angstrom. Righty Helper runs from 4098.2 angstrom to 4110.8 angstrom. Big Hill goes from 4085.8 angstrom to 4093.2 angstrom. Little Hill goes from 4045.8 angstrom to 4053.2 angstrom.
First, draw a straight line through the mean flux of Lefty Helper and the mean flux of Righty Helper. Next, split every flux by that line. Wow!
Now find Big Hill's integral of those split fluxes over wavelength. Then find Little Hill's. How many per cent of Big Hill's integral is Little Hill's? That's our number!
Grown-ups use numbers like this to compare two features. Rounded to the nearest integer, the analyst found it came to 84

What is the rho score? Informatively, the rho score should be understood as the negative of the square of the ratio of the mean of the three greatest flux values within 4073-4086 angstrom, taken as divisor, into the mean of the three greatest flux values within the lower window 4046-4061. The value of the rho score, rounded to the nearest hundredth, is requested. -1.10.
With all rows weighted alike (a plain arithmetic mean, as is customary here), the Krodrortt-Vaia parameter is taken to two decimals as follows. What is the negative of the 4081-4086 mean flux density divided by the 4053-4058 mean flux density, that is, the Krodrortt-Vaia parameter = -0.96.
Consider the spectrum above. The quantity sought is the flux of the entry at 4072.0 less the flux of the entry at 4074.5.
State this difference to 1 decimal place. -1.9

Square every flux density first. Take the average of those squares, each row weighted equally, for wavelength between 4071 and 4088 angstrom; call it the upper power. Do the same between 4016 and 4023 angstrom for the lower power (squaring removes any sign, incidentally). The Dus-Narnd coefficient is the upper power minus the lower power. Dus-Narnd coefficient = -7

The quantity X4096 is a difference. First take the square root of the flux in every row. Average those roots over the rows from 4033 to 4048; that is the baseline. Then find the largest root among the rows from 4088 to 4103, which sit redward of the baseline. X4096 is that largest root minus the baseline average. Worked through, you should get 0.39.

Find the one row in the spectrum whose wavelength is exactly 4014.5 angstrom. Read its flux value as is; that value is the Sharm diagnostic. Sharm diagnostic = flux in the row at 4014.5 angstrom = 17.52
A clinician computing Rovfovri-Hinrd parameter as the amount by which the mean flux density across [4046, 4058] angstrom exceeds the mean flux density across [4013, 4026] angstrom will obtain -0.3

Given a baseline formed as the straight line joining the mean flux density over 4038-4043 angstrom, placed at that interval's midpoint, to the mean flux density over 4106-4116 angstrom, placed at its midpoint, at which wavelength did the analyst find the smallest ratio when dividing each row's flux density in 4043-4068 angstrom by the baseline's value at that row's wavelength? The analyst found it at 4047.0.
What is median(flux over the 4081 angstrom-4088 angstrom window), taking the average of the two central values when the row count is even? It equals 17.9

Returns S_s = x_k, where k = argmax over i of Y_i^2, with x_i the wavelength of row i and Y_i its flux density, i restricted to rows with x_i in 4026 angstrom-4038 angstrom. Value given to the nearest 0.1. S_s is 4027.0 angstrom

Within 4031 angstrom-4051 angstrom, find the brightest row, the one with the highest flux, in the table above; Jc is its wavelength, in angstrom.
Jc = 4039.5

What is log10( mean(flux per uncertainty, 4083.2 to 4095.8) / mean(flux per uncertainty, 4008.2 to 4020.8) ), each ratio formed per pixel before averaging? 0.02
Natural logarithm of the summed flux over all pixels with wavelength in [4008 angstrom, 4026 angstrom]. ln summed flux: 4.83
